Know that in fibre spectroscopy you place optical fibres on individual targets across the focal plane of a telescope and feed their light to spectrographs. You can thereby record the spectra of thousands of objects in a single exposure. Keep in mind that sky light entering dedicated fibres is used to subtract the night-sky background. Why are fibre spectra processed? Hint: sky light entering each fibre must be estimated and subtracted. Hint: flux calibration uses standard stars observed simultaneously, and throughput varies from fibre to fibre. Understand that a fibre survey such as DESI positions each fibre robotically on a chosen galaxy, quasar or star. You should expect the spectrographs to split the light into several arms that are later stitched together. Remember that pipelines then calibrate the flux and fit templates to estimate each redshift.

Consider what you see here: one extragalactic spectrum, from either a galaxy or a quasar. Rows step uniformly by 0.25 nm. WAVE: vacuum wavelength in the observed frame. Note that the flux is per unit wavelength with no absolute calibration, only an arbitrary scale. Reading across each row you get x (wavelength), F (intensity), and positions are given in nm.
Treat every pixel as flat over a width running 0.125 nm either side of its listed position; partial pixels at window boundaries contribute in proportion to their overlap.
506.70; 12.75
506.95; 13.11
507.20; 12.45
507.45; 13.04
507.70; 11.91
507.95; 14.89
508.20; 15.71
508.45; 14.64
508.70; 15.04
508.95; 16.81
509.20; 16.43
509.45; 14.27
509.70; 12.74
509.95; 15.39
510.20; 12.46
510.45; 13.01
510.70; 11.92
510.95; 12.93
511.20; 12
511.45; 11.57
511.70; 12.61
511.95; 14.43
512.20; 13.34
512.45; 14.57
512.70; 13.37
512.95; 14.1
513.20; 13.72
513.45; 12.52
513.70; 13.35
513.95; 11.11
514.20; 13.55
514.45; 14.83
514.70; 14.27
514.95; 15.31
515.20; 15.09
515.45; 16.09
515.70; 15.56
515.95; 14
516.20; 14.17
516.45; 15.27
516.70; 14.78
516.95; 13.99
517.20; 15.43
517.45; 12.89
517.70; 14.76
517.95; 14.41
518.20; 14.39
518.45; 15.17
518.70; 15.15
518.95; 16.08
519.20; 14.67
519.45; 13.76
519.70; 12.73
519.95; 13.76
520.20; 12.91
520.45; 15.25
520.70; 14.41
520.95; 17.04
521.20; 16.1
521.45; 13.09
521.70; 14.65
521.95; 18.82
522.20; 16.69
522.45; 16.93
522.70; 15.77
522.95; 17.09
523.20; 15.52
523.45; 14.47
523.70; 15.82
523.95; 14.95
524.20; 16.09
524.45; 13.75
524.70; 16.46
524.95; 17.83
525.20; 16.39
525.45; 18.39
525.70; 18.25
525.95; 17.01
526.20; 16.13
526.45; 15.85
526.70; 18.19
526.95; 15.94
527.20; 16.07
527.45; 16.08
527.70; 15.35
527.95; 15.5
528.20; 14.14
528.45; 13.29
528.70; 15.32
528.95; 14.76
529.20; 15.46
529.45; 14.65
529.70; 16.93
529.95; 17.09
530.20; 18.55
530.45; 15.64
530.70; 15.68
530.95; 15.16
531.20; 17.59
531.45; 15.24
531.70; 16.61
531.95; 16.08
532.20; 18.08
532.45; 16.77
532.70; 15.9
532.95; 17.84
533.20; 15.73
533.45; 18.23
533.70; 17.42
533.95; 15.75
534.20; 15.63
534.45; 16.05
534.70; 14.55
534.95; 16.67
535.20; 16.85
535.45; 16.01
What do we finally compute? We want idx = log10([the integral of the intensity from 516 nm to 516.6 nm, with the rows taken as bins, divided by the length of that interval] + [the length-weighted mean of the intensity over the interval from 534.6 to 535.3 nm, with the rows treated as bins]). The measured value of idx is 1.487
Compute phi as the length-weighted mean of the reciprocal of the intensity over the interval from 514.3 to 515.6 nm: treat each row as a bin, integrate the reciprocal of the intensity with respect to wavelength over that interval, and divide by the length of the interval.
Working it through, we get 0.066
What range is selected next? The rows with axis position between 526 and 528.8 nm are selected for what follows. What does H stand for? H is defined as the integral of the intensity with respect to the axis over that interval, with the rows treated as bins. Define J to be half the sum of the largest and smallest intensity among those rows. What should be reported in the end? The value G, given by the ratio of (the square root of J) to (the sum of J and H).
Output 0.0666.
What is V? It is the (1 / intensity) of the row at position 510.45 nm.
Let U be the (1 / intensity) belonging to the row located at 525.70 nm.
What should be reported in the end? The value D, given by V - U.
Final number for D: 0.0221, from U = 0.055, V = 0.077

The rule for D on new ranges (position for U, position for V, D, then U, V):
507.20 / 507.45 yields -0.0036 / 0.080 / 0.077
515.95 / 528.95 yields -0.0037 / 0.071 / 0.068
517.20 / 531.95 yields -0.0026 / 0.065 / 0.062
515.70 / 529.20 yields 0.0004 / 0.064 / 0.065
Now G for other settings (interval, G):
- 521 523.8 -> 0.0659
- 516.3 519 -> 0.0702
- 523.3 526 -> 0.0668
